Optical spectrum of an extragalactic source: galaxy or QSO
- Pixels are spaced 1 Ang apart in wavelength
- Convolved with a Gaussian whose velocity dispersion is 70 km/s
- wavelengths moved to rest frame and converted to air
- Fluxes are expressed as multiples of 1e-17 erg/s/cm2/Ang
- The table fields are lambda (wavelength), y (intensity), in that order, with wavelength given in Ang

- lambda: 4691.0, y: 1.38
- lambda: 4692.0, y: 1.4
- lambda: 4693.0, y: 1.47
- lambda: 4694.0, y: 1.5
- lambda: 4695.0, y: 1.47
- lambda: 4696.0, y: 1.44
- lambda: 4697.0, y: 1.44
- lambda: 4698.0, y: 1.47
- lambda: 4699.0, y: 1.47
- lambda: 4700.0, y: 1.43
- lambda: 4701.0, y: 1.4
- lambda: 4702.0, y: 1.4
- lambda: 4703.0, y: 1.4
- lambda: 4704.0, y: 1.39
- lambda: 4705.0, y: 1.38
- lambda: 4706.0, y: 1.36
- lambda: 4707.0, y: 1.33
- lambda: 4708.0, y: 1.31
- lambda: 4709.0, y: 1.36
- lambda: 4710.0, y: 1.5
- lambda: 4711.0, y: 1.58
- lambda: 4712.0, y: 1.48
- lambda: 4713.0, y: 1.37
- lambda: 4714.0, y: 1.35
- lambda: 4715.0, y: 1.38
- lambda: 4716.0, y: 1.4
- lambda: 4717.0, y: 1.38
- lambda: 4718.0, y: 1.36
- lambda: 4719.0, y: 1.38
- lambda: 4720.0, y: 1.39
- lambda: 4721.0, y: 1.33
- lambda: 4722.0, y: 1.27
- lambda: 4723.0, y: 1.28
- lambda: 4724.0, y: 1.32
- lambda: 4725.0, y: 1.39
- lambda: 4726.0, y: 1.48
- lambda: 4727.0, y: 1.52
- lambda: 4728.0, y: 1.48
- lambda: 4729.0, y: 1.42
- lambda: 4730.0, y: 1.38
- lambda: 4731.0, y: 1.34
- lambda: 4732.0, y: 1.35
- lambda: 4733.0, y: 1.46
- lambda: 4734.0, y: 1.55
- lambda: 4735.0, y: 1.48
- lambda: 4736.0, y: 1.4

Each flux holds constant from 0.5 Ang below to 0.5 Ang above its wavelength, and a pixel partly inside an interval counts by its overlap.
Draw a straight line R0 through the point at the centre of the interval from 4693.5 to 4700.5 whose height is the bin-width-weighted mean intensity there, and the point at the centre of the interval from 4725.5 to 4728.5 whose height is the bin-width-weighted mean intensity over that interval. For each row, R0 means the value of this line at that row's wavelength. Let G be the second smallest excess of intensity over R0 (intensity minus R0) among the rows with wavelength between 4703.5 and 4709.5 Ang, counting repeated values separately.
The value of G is -0.14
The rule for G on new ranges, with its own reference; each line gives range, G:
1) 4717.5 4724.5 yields -0.21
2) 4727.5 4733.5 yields -0.15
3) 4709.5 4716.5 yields -0.11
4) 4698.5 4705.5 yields -0.08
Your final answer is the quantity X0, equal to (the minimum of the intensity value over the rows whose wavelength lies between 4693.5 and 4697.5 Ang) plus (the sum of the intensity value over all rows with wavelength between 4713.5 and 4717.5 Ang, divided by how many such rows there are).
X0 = 2.82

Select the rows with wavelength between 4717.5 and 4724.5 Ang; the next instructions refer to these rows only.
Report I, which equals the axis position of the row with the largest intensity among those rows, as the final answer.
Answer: 4720.0 Ang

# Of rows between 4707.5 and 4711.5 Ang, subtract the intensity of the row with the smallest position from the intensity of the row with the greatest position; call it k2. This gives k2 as 0.27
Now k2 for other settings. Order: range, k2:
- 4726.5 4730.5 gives -0.14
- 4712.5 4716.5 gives 0.03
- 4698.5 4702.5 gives -0.07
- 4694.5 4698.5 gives 0.00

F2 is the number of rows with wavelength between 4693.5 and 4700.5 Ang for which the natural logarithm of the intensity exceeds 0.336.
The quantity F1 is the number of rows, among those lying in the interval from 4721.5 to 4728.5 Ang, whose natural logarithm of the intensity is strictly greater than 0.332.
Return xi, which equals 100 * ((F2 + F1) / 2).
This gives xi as 500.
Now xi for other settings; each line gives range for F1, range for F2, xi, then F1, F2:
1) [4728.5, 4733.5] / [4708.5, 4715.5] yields 250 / 2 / 3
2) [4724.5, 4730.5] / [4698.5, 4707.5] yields 450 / 4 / 5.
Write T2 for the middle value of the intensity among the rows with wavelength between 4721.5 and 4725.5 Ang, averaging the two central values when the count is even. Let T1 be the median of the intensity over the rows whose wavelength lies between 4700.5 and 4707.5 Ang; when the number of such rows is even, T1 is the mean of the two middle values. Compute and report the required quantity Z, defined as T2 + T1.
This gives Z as 2.69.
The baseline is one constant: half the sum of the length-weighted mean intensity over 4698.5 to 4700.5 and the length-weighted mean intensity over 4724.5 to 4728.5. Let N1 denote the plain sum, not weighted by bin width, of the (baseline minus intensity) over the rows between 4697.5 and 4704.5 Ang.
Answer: 0.25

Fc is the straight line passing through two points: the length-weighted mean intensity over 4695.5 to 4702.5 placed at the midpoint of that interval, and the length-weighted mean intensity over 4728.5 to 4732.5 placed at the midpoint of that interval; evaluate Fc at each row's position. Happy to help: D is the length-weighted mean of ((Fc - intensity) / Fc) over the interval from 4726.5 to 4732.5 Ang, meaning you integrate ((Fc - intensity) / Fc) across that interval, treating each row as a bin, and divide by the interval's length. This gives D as -0.03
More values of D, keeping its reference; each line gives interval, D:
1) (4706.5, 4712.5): -0.01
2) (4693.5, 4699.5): -0.02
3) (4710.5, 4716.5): -0.01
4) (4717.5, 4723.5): 0.04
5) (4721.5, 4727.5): 0.01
